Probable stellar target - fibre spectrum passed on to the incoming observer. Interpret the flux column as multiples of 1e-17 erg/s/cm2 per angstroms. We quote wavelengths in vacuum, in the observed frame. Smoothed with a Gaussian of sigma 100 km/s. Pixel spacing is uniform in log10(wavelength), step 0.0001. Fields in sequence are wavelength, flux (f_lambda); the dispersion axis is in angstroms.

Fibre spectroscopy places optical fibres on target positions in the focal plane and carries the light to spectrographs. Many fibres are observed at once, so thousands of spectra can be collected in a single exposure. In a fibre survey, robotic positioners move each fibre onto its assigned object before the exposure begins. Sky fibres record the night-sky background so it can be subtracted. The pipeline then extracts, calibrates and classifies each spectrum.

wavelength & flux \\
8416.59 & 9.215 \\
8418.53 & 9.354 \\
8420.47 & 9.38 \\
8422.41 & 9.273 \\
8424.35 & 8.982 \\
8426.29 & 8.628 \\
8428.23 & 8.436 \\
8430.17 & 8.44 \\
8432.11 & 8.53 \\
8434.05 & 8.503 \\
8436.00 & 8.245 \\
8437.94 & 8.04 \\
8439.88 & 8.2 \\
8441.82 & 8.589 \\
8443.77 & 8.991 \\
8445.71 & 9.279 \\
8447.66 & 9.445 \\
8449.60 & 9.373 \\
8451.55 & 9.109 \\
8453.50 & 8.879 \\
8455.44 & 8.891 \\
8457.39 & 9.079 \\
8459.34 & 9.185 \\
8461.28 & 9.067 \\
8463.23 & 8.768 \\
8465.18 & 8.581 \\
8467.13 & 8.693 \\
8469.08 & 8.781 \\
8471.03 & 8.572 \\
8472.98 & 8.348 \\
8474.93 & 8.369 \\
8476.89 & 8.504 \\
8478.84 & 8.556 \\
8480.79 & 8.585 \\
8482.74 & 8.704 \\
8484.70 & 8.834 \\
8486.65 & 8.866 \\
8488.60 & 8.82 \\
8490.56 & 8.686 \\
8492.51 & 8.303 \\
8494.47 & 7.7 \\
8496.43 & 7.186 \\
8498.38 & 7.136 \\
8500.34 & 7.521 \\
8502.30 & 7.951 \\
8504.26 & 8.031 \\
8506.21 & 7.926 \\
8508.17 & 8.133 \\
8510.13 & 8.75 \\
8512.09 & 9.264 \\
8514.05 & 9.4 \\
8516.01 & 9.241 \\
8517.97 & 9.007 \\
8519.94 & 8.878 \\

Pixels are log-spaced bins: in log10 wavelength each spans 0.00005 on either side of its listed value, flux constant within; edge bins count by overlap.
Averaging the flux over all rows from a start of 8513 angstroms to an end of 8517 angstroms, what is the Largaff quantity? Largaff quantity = 9.3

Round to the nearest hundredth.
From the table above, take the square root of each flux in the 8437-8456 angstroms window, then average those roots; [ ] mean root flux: 2.98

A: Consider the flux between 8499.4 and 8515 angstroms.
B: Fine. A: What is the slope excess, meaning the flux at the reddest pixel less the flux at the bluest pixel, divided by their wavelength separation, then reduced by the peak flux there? -9.3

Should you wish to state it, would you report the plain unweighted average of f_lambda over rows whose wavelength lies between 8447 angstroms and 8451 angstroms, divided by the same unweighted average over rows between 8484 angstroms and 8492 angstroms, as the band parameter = 1.07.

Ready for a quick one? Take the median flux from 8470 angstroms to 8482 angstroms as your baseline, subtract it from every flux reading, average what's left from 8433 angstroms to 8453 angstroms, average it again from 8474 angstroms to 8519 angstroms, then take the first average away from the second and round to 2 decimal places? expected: -0.37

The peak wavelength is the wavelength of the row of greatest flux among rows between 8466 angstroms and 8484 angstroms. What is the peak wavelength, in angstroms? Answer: 8469.08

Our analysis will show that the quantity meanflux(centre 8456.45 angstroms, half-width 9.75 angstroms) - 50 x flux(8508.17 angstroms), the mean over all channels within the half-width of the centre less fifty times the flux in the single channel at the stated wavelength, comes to -398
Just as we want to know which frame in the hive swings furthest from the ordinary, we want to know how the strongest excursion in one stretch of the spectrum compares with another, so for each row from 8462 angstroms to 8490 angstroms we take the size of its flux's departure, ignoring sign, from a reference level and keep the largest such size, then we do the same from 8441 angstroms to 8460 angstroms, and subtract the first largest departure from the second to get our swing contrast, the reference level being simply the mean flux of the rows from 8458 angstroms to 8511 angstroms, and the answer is 0.58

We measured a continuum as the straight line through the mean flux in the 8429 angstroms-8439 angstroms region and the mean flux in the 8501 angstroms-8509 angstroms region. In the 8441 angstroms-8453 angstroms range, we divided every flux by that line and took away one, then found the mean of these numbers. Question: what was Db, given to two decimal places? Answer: 0.10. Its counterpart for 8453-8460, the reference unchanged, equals 0.09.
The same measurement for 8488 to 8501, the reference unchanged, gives -0.02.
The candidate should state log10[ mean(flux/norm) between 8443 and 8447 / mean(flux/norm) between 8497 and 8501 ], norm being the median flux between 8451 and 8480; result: 0.10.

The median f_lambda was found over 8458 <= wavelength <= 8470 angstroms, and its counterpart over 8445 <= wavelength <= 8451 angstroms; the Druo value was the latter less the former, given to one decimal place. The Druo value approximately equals 0.6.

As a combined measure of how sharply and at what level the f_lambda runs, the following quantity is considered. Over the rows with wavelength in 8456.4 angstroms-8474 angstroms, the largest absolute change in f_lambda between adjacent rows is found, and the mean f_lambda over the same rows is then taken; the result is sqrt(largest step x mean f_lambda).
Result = 1.62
